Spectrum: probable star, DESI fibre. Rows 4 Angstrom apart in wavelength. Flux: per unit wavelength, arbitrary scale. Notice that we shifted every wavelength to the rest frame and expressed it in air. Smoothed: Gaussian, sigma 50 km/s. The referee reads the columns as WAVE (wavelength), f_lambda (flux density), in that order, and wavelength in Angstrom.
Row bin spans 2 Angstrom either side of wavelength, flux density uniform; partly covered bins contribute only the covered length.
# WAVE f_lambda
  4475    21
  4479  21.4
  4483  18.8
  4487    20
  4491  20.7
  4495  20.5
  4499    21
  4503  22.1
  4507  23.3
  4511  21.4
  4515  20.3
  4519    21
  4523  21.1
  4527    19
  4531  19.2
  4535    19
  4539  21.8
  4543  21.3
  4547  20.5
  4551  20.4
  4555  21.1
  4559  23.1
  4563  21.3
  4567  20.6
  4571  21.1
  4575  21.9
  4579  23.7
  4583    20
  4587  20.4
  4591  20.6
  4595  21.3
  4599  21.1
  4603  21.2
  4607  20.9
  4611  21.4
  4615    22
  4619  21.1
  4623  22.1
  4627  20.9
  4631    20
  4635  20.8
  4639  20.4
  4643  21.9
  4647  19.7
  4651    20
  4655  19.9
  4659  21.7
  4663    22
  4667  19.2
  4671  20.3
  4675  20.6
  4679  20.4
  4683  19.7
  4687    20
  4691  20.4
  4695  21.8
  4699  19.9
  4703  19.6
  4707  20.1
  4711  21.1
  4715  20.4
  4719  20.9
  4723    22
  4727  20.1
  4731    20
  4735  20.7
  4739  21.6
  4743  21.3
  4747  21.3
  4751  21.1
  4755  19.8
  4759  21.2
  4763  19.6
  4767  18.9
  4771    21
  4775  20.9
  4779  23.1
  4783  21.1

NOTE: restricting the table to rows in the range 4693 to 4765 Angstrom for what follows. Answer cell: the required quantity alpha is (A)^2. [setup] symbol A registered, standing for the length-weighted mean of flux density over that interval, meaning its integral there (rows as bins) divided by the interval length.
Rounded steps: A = 20.7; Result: 428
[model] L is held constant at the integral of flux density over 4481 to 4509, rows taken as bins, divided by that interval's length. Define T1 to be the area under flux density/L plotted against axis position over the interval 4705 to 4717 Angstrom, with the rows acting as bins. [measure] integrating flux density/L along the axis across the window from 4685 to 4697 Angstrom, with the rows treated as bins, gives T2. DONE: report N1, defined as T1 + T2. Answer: 23.7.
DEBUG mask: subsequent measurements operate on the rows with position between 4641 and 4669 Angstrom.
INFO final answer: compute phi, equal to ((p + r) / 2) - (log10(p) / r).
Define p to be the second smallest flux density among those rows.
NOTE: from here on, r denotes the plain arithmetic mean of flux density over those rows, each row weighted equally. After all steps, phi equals 20.1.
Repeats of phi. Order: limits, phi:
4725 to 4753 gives 20.4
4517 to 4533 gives 19.6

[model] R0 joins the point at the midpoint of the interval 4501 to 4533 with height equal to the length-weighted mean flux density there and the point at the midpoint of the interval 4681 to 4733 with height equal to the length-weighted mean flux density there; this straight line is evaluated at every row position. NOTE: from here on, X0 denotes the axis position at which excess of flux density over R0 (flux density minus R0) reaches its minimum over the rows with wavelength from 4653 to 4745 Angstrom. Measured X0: 4667 Angstrom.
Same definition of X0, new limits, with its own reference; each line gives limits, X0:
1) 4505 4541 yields 4527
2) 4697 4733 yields 4703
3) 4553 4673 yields 4667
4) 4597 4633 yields 4631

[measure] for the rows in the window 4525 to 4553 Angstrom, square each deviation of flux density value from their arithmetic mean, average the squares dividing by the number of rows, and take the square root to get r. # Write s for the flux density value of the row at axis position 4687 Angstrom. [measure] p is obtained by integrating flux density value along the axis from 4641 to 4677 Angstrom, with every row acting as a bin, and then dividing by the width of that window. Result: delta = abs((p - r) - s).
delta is 0.46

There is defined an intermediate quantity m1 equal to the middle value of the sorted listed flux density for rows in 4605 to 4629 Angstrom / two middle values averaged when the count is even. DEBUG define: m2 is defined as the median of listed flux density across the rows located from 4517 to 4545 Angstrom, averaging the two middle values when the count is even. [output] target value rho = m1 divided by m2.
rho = 1.01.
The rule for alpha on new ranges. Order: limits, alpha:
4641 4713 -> 419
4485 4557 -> 431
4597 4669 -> 437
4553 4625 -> 457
